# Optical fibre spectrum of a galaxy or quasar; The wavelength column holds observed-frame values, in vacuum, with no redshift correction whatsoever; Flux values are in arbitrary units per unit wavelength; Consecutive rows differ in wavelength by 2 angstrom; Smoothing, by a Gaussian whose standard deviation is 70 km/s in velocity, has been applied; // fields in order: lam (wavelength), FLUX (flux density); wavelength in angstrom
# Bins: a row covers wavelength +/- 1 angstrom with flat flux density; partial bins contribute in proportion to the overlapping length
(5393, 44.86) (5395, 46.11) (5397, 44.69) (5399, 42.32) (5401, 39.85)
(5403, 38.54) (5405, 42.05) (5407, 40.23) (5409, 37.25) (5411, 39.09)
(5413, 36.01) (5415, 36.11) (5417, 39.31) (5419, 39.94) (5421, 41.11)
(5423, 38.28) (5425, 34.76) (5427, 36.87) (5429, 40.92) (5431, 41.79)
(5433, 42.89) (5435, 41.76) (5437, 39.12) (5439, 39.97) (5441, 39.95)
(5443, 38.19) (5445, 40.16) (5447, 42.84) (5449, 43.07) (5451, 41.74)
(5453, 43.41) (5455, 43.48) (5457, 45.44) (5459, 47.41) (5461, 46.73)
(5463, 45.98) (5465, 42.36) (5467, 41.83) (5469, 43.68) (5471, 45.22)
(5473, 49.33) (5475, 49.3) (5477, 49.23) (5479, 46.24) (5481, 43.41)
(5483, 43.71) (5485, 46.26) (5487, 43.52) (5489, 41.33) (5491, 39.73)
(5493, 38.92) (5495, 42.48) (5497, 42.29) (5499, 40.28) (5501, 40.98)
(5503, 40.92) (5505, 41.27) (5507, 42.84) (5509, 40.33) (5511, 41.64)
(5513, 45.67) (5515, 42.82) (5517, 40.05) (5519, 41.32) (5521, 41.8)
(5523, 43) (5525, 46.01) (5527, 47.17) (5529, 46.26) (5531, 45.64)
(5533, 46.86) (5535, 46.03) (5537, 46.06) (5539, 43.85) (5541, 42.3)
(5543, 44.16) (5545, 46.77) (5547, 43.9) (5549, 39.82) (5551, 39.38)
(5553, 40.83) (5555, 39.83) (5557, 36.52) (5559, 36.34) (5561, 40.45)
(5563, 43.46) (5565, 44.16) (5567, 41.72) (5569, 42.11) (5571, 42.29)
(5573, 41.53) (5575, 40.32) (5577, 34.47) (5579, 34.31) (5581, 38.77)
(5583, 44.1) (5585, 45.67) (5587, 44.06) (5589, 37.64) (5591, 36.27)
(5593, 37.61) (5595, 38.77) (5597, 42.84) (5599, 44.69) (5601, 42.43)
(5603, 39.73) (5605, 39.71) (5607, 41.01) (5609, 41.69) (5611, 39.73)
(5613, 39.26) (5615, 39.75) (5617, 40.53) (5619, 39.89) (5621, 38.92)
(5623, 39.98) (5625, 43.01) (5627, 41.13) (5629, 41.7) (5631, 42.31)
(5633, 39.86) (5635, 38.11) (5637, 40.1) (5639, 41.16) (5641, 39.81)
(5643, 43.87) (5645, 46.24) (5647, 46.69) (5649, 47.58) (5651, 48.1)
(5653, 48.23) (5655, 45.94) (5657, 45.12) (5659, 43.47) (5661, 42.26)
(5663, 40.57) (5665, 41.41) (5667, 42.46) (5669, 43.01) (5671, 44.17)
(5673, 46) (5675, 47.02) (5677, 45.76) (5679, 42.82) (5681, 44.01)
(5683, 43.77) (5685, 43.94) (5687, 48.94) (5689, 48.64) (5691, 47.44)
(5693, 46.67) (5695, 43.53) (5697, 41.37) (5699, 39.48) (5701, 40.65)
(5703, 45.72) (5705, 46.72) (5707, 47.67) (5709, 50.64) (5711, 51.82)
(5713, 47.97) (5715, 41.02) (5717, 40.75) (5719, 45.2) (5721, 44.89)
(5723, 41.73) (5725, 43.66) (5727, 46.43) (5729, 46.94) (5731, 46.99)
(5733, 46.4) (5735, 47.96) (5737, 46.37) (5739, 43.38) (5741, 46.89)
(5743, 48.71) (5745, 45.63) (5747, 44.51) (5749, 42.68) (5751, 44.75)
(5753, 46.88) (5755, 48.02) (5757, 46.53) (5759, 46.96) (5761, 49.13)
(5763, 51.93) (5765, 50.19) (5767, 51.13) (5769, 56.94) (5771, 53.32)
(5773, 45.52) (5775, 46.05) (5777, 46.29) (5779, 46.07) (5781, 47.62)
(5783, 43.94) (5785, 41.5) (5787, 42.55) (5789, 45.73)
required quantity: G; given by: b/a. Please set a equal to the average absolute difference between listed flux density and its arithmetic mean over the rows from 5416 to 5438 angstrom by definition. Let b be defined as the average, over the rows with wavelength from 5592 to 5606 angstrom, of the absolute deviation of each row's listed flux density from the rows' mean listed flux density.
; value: 1.15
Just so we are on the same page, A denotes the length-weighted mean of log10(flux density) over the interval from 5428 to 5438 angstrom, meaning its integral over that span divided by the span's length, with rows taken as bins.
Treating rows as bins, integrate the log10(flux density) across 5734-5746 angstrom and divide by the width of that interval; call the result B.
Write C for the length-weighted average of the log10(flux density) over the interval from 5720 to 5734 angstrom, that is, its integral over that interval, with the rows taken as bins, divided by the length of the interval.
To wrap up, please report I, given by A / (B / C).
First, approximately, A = 1.62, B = 1.67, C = 1.66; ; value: 1.60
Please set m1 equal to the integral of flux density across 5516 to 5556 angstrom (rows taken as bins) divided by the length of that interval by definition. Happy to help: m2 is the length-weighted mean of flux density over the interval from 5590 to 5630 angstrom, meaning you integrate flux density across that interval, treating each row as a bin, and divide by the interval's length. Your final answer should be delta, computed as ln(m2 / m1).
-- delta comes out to -0.07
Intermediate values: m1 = 43.6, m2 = 40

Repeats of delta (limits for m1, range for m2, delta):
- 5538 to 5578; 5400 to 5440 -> -0.05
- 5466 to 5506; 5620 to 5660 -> -0.01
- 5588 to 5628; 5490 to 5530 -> 0.05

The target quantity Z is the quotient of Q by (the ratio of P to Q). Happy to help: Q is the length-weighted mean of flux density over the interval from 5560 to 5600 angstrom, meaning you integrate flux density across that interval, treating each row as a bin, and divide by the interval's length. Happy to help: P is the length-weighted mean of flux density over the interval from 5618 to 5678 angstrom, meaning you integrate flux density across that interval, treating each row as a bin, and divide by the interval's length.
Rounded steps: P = 43.1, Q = 40.8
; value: 39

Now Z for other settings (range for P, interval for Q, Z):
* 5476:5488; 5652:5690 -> 44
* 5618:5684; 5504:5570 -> 42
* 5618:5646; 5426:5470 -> 43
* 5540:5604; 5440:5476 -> 47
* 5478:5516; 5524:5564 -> 44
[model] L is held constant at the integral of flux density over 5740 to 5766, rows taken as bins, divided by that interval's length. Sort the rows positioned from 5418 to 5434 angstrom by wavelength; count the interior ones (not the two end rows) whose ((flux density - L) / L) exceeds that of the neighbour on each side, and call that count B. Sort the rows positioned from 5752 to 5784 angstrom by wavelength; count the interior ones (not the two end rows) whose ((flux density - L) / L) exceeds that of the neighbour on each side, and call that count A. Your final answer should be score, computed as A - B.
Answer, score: 4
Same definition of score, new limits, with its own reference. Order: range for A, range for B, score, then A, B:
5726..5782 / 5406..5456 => 2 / 7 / 5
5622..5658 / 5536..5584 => 0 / 4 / 4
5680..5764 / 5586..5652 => 1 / 7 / 6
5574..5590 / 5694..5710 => 1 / 1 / 0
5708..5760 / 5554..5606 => 2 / 6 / 4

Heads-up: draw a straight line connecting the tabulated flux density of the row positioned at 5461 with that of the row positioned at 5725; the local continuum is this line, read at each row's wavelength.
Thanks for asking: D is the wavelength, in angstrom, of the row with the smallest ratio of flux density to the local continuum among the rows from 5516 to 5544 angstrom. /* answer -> 5517 angstrom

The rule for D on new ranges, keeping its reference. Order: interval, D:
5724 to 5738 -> 5725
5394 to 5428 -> 5425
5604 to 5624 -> 5621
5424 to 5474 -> 5425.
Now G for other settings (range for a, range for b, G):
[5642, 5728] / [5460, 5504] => 1.06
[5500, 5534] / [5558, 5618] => 1.07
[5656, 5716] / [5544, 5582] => 0.96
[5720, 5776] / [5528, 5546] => 0.54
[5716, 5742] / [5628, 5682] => 1.32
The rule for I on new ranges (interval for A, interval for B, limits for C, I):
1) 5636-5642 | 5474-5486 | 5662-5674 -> 1.57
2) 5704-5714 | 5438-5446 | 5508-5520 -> 1.72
